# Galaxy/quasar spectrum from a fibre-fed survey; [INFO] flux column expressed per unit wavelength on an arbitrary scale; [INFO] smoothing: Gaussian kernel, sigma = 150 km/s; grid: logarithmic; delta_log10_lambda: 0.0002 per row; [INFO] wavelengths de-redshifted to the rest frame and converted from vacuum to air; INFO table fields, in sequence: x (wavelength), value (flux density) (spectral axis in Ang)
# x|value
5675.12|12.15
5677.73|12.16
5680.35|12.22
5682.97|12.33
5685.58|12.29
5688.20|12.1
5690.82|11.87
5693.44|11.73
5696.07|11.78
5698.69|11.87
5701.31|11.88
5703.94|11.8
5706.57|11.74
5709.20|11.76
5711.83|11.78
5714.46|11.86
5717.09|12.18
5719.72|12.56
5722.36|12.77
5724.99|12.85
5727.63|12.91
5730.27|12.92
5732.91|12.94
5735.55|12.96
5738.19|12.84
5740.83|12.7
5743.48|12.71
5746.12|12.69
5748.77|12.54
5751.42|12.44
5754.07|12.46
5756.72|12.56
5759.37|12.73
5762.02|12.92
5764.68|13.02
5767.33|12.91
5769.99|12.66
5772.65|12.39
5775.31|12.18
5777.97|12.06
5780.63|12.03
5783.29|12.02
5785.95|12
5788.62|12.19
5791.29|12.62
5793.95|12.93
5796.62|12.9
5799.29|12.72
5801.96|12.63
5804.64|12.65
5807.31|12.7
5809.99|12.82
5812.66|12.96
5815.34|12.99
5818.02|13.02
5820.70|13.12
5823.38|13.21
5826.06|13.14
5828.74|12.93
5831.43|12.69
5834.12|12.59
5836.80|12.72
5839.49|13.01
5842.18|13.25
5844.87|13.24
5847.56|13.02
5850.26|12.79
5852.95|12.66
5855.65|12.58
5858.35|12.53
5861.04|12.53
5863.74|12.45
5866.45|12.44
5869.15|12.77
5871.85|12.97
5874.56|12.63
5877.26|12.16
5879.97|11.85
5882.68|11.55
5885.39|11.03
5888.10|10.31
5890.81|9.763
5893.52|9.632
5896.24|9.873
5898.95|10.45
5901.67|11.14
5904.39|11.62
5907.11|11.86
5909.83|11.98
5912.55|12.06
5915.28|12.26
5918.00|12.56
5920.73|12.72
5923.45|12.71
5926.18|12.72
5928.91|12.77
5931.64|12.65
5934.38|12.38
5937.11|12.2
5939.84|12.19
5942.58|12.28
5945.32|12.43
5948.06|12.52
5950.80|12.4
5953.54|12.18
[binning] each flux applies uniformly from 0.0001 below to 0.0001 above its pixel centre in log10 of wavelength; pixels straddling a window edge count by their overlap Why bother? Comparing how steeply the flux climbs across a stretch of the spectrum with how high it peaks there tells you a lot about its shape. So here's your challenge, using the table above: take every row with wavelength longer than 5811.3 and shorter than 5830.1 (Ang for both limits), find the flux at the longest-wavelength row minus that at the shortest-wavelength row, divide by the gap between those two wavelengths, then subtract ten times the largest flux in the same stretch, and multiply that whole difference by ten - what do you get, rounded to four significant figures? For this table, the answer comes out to -1321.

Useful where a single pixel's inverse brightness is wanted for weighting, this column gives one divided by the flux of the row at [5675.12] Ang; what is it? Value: 0.082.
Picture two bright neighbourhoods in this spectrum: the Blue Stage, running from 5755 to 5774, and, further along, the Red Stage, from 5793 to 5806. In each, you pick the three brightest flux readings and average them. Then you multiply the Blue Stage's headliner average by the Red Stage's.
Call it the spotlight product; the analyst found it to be 166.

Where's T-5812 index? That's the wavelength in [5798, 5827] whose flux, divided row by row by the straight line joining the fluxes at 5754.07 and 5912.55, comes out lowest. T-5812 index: 5801.96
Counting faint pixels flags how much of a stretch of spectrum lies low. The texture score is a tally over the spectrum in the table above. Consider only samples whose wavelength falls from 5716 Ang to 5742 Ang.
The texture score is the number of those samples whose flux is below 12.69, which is 2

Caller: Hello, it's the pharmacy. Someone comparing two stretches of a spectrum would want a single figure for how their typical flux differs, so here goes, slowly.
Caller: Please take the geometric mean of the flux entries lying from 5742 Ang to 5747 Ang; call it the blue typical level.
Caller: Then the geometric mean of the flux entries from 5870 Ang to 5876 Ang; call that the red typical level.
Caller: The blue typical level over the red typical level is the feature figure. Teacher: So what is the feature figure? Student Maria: 0.99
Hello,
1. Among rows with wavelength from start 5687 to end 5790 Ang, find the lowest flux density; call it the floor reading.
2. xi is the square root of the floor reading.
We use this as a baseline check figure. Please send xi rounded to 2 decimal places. 3.42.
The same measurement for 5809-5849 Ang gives 3.55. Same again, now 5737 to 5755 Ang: 3.53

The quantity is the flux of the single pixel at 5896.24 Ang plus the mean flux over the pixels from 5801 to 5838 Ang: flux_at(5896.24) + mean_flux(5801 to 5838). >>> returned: 22.7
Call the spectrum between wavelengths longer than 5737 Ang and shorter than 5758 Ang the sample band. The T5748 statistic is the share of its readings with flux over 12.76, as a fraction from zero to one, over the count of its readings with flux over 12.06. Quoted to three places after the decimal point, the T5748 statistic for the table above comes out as 0.016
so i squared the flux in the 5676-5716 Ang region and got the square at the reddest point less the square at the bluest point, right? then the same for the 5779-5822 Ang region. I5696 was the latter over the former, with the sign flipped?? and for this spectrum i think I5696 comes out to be 3.8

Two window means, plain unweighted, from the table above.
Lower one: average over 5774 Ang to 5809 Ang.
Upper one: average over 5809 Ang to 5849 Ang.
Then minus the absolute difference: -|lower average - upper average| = -0.55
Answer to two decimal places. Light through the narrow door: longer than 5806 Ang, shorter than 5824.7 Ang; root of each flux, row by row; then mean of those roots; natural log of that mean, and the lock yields 1.28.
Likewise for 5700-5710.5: 1.23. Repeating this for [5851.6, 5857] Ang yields 1.27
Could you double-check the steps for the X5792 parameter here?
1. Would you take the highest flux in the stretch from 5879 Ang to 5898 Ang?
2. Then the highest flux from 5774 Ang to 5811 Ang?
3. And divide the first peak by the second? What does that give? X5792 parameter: 0.92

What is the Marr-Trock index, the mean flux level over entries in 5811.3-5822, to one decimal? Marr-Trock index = 13.0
